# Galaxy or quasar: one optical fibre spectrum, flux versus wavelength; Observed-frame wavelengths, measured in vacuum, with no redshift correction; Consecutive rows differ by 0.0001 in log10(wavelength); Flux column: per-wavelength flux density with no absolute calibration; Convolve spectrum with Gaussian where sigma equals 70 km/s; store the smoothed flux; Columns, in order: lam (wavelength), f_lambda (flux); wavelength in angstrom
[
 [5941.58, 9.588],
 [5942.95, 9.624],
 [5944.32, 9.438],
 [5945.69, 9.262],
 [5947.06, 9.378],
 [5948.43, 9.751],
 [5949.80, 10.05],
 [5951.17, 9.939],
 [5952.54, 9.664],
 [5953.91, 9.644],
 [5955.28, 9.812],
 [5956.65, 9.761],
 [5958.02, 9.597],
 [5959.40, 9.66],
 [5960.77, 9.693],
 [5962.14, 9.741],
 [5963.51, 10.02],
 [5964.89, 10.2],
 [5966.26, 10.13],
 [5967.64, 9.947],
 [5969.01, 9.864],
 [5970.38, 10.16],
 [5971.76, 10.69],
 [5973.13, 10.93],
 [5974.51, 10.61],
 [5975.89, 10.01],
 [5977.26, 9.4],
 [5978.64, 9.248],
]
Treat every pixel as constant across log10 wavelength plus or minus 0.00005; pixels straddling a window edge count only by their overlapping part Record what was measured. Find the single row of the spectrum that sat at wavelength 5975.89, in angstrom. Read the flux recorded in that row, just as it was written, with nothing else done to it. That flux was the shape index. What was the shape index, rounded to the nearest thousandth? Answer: 10.010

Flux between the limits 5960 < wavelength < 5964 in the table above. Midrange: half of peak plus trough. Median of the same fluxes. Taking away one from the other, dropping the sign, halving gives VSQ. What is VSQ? 0.06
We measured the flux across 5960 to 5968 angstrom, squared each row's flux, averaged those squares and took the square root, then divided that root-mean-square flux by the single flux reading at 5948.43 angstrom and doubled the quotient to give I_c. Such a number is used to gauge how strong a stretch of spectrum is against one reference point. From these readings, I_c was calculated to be 2.04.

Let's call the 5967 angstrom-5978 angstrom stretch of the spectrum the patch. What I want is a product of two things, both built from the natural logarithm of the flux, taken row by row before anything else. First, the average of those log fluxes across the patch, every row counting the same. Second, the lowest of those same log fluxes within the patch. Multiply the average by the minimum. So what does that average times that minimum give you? 5.202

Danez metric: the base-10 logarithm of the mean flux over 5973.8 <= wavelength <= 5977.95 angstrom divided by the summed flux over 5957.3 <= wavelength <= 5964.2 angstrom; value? -0.69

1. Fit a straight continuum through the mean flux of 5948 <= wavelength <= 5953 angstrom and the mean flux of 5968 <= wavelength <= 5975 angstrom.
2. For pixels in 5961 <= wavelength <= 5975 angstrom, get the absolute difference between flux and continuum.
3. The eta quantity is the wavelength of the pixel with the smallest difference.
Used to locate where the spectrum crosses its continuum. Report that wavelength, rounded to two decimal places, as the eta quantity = 5964.89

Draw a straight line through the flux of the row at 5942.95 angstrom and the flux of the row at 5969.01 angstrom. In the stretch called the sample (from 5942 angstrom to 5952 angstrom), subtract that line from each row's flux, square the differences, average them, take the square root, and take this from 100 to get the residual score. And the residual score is 99.74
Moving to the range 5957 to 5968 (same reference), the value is 99.80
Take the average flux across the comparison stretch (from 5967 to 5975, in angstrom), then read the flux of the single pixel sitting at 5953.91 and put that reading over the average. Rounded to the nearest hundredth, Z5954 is 0.93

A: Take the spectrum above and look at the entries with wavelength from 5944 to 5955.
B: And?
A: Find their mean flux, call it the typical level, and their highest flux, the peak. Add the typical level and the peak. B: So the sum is 19.7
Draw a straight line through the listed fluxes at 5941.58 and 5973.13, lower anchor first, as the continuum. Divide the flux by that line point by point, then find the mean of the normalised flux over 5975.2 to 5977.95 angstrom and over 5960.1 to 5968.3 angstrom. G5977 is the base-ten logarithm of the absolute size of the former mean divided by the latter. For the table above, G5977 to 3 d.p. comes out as -0.032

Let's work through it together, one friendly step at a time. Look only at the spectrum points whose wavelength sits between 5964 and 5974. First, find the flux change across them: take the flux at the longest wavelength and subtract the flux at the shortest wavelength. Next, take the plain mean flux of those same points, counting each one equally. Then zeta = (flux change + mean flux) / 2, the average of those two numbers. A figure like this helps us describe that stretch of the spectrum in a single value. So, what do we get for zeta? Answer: 5.5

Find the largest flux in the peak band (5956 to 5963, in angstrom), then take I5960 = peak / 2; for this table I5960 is 4.88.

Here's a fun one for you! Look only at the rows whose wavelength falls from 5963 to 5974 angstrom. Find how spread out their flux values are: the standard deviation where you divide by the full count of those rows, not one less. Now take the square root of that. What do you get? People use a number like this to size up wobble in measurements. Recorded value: 0.59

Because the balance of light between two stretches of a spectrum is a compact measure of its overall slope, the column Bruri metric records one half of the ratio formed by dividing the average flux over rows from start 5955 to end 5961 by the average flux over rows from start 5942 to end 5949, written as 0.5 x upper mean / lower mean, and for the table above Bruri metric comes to 0.511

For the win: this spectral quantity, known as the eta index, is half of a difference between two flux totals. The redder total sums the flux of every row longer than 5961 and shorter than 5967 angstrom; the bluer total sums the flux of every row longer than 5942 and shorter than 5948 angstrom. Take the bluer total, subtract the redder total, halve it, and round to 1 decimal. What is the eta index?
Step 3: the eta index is -1.2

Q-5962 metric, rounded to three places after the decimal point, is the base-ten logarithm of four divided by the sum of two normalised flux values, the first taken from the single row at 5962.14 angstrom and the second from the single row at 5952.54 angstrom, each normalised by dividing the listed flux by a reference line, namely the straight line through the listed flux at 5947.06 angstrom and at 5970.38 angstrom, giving 0.302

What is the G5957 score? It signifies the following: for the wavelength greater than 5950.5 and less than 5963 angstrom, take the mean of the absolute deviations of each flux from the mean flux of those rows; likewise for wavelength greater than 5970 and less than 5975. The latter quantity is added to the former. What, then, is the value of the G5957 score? 0.30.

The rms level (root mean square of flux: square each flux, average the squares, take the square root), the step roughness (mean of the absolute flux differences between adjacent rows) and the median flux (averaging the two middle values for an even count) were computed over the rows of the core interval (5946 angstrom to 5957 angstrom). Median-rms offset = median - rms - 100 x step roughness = -19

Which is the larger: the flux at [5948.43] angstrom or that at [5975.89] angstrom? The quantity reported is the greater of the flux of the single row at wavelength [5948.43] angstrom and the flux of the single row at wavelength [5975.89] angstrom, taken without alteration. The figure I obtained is 10.0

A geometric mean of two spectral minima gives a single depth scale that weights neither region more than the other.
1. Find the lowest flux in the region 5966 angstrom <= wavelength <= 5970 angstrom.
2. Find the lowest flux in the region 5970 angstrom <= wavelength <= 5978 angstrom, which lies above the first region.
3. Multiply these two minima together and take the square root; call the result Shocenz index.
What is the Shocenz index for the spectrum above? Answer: 9.63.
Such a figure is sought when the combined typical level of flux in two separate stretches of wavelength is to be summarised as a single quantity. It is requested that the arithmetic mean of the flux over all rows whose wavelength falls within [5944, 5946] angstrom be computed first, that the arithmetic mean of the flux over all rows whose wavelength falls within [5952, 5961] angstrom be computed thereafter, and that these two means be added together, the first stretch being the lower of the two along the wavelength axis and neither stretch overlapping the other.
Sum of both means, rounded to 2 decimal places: 19.04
